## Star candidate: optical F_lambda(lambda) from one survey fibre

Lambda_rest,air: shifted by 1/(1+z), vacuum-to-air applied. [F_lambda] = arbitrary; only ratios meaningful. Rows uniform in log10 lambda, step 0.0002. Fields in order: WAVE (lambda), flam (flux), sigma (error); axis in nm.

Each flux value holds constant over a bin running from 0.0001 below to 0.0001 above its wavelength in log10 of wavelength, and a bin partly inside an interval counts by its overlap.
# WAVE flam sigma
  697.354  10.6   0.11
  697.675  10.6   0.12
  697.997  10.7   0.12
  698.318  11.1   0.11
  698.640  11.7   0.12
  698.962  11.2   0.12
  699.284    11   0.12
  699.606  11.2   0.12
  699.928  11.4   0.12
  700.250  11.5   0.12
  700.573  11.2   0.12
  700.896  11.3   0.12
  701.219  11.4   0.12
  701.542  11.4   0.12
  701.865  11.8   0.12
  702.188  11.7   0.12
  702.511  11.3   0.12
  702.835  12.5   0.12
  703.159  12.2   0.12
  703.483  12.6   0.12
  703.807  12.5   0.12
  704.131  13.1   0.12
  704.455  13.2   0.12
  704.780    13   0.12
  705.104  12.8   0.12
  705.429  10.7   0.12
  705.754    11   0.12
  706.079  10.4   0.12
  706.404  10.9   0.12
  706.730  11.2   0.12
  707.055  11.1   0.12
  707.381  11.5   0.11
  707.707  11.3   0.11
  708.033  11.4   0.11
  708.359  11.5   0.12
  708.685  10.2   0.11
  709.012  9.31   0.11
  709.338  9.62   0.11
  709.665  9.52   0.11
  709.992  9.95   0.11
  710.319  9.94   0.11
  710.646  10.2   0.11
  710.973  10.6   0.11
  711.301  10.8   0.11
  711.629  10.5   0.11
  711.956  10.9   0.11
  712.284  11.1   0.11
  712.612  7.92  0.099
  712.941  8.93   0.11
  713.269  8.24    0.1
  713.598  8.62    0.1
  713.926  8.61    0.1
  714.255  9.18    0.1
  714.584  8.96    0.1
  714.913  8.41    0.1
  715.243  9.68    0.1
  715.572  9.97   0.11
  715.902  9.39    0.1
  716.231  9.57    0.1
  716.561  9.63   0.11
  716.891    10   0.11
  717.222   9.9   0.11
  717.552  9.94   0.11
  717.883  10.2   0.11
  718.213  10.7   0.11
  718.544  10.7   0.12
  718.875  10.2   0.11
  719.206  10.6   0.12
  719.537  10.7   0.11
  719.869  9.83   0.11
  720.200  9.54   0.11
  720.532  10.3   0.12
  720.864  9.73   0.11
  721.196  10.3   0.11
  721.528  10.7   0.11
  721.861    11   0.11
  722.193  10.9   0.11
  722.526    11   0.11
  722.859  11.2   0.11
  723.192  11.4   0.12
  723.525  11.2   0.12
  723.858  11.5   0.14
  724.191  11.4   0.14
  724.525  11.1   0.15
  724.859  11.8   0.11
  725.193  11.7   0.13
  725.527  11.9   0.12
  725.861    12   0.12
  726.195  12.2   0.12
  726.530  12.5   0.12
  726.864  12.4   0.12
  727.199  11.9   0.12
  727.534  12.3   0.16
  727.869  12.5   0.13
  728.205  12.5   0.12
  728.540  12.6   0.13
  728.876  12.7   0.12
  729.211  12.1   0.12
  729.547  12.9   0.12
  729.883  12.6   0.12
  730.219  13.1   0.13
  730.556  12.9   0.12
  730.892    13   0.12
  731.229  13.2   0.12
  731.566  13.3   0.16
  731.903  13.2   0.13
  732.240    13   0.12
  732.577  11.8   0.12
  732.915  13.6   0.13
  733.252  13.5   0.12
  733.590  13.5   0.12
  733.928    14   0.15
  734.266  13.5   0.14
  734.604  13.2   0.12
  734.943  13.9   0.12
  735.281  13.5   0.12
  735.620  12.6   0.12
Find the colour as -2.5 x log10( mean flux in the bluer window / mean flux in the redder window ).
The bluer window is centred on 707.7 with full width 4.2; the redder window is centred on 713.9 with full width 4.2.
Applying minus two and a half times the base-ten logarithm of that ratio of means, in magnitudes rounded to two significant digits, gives -0.16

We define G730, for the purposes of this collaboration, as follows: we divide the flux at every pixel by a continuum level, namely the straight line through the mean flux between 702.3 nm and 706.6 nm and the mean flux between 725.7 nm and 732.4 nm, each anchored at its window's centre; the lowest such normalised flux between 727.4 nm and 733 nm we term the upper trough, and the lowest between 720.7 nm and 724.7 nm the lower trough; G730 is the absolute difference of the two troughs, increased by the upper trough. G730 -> 1.1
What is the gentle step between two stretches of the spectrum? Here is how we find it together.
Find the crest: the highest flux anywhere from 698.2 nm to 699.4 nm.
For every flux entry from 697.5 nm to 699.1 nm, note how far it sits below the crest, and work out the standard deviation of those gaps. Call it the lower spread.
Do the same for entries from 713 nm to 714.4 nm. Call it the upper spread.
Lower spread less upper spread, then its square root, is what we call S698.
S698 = 0.2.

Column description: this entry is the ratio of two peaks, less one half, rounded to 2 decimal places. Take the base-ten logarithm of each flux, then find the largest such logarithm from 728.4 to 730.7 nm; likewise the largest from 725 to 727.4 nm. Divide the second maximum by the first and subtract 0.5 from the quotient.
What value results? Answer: 0.48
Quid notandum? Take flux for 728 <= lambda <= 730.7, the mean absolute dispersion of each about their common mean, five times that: 1.1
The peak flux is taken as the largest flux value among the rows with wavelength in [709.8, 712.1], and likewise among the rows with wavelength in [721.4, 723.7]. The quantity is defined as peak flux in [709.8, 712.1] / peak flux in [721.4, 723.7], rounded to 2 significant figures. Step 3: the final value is 0.96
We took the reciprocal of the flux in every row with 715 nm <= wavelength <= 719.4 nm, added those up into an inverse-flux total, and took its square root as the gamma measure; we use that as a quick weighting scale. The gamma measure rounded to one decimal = 1.1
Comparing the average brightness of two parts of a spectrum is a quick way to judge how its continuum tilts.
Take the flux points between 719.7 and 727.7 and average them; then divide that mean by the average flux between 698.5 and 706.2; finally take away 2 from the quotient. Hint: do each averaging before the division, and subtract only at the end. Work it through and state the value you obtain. -1.04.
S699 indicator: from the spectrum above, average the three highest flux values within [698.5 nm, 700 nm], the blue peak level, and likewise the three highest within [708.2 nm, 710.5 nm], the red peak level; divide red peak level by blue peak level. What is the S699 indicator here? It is 0.923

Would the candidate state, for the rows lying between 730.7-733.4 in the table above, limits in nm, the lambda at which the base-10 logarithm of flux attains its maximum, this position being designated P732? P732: 732.915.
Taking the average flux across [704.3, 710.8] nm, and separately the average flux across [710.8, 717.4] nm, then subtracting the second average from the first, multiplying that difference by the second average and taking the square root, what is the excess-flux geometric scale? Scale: 3.6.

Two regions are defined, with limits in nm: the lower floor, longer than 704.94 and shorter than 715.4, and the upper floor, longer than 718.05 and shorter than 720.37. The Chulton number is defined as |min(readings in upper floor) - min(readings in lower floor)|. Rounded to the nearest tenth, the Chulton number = 1.6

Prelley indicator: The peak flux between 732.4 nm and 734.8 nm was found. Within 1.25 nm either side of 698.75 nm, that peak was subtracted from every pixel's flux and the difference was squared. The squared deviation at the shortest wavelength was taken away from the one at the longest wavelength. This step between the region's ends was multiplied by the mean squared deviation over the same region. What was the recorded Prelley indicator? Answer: -41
